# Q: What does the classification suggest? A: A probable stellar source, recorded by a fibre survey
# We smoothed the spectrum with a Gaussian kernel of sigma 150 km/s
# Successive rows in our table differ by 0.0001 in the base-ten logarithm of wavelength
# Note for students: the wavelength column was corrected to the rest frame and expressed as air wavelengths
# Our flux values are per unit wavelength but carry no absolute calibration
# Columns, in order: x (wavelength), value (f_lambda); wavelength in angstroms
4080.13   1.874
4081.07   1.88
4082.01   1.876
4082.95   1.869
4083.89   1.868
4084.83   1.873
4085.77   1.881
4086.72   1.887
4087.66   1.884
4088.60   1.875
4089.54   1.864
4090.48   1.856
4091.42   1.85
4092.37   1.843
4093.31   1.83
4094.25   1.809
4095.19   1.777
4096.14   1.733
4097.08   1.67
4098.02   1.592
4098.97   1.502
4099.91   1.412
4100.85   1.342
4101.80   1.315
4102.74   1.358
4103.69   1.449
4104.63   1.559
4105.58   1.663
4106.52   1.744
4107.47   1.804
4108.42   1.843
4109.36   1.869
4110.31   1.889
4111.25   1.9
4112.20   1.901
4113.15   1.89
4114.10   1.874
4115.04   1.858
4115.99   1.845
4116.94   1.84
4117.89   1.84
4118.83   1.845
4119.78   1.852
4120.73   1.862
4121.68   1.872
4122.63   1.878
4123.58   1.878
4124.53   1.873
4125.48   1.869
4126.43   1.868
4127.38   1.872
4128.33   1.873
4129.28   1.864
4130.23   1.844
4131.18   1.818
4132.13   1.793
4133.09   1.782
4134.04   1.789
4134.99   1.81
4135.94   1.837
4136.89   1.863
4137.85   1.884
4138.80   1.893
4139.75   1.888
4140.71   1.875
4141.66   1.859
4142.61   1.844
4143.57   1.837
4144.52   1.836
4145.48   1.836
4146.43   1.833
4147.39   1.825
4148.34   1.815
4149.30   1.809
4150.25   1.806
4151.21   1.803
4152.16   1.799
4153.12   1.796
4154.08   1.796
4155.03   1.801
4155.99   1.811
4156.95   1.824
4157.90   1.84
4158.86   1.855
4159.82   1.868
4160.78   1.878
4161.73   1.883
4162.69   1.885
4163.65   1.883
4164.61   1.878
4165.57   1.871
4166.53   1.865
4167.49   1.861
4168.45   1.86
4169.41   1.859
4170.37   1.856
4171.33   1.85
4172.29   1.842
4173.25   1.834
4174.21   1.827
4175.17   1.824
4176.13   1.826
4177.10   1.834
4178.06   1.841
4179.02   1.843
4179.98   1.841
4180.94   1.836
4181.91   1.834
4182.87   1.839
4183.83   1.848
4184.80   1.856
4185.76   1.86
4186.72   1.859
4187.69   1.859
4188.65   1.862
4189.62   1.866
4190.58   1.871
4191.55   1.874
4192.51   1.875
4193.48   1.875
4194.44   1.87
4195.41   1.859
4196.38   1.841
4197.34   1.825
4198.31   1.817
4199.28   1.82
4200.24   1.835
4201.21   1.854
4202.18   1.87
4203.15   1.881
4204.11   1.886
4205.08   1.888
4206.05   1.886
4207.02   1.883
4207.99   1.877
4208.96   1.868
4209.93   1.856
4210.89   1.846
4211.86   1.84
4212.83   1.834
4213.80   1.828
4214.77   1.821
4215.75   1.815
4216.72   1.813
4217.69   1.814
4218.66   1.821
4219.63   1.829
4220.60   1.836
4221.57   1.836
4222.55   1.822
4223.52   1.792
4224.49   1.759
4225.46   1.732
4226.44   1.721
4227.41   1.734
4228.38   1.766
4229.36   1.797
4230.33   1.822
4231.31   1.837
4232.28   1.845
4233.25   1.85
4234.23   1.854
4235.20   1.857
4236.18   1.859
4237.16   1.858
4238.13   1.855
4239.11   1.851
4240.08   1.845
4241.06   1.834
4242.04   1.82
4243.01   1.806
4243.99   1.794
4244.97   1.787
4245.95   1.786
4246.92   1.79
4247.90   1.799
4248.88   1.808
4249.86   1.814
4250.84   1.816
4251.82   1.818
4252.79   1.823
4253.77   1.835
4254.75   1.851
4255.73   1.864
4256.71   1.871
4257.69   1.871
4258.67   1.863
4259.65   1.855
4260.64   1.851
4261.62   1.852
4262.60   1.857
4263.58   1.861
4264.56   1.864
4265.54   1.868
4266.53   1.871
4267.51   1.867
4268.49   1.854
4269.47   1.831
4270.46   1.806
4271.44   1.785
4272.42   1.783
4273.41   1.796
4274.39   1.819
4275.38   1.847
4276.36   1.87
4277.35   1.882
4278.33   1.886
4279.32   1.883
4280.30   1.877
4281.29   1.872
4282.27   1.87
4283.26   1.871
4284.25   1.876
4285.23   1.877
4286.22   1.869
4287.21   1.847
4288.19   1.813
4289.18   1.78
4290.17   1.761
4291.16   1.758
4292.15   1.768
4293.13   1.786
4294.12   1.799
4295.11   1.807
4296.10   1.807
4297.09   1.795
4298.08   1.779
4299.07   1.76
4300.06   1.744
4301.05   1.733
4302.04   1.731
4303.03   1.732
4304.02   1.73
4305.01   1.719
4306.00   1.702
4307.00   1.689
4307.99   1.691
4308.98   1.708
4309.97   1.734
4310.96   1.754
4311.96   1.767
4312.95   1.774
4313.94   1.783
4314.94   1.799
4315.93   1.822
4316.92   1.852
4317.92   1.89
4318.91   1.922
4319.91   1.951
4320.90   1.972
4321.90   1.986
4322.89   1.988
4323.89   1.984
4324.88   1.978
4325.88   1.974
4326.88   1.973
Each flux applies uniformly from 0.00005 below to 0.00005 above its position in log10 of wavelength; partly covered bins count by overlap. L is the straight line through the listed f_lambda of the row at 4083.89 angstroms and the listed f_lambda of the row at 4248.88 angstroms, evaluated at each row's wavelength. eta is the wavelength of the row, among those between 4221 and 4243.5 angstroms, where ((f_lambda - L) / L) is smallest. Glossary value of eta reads 4226.44 angstroms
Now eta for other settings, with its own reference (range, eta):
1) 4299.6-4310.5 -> 4307.00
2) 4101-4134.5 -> 4101.80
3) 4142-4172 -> 4153.12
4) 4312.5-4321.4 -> 4312.95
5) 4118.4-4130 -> 4118.83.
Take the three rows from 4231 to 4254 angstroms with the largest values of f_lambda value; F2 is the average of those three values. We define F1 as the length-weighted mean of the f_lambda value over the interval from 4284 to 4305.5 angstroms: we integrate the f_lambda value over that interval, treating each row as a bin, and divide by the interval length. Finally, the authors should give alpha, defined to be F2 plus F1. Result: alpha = 3.64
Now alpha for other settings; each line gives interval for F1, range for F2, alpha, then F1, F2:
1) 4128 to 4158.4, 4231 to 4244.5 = 3.69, 1.83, 1.86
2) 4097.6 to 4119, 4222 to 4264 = 3.57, 1.70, 1.87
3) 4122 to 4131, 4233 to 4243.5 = 3.73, 1.87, 1.86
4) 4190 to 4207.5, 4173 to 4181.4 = 3.70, 1.86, 1.84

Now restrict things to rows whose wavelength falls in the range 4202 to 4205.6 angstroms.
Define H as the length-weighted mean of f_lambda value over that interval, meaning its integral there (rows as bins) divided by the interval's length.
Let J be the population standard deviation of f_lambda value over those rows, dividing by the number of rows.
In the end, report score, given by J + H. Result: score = 1.890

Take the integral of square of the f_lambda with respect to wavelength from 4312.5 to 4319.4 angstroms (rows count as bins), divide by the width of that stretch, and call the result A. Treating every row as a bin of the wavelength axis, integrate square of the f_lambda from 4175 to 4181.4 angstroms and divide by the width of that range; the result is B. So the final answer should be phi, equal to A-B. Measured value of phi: 0.00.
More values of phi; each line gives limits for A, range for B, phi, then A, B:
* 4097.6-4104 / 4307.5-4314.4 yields -1.02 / 2.03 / 3.05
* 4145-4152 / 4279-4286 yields -0.21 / 3.30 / 3.52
